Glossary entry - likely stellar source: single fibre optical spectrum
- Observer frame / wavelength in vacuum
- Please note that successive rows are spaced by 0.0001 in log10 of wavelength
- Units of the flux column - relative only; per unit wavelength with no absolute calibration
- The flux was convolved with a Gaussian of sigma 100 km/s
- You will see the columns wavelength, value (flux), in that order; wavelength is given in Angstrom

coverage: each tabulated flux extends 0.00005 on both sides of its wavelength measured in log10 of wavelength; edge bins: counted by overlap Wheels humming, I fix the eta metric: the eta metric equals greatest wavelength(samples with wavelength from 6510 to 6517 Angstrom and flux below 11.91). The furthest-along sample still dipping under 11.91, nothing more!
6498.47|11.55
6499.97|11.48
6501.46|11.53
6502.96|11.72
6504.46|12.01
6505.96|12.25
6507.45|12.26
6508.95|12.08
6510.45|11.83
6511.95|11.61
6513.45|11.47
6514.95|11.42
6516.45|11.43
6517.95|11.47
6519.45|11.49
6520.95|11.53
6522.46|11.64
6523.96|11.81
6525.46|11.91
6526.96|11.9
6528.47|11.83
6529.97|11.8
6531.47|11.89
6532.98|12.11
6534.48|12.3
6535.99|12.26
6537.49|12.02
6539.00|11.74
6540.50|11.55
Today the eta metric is 6516.45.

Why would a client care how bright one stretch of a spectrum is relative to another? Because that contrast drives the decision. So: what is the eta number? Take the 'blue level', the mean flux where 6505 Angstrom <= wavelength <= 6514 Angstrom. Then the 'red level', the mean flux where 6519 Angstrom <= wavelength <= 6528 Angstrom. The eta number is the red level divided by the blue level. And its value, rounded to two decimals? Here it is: 0.98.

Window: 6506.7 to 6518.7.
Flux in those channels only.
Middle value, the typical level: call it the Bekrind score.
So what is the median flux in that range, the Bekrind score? 11.5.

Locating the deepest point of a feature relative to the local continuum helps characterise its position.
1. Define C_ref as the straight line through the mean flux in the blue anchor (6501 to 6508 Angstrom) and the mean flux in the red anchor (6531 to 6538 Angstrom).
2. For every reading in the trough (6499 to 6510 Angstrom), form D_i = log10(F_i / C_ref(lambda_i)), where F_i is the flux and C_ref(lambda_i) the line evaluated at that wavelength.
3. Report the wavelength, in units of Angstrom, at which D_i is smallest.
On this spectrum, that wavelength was 6499.97 Angstrom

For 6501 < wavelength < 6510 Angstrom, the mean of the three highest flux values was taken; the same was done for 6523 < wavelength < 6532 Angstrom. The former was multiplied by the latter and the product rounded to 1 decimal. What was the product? 145.1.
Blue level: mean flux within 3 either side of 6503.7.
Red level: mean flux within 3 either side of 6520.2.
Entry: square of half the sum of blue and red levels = 137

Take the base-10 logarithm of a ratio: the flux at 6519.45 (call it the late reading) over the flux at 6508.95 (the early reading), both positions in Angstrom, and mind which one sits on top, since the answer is -0.02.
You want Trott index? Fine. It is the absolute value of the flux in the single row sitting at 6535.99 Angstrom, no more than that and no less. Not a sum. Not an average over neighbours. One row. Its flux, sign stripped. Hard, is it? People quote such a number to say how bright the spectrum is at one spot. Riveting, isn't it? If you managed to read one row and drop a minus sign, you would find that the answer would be 12.3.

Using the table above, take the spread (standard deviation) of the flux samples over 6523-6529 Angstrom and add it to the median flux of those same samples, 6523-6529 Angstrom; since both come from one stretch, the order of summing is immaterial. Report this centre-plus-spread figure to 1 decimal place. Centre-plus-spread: 11.9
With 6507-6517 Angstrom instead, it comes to 11.9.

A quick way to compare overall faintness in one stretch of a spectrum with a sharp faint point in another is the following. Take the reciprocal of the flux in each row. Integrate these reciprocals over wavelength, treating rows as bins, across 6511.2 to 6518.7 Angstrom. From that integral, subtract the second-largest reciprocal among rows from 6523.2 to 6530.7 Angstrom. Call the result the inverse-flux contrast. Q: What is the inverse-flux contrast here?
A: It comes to 0.569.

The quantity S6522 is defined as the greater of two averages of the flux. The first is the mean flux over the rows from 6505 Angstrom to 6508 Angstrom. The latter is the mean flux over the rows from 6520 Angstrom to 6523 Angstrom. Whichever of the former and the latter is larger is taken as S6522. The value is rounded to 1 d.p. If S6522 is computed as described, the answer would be 12.3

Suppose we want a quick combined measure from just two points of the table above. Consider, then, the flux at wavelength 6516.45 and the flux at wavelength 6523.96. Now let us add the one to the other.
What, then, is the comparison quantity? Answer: 23.2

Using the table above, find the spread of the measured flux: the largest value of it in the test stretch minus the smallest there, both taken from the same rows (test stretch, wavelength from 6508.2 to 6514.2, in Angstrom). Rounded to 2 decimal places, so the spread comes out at 0.61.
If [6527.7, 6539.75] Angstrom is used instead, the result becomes 0.56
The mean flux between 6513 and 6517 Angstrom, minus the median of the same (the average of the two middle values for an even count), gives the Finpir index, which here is 0.01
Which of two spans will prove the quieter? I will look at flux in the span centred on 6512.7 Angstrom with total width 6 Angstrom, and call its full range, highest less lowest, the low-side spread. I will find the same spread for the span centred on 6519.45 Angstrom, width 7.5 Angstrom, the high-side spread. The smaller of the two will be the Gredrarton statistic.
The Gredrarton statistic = 0.21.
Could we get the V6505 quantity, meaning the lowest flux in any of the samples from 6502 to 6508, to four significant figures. 11.72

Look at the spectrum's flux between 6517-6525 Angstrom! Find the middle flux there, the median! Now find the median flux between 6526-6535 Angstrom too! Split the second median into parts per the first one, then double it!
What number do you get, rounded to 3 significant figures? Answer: 2.06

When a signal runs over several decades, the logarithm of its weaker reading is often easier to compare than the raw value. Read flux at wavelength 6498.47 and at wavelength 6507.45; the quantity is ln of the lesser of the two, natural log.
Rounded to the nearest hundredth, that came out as 2.45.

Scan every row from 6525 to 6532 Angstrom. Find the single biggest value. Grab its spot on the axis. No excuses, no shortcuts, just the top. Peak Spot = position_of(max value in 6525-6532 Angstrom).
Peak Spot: 6525.46 Angstrom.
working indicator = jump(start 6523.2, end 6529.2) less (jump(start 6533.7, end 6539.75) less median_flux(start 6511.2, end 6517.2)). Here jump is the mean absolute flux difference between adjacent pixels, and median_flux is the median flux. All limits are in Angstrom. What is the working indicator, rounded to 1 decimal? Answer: 11.3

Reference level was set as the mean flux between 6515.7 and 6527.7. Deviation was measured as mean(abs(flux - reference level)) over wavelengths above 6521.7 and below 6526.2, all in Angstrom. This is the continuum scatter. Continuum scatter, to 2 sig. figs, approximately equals 0.14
